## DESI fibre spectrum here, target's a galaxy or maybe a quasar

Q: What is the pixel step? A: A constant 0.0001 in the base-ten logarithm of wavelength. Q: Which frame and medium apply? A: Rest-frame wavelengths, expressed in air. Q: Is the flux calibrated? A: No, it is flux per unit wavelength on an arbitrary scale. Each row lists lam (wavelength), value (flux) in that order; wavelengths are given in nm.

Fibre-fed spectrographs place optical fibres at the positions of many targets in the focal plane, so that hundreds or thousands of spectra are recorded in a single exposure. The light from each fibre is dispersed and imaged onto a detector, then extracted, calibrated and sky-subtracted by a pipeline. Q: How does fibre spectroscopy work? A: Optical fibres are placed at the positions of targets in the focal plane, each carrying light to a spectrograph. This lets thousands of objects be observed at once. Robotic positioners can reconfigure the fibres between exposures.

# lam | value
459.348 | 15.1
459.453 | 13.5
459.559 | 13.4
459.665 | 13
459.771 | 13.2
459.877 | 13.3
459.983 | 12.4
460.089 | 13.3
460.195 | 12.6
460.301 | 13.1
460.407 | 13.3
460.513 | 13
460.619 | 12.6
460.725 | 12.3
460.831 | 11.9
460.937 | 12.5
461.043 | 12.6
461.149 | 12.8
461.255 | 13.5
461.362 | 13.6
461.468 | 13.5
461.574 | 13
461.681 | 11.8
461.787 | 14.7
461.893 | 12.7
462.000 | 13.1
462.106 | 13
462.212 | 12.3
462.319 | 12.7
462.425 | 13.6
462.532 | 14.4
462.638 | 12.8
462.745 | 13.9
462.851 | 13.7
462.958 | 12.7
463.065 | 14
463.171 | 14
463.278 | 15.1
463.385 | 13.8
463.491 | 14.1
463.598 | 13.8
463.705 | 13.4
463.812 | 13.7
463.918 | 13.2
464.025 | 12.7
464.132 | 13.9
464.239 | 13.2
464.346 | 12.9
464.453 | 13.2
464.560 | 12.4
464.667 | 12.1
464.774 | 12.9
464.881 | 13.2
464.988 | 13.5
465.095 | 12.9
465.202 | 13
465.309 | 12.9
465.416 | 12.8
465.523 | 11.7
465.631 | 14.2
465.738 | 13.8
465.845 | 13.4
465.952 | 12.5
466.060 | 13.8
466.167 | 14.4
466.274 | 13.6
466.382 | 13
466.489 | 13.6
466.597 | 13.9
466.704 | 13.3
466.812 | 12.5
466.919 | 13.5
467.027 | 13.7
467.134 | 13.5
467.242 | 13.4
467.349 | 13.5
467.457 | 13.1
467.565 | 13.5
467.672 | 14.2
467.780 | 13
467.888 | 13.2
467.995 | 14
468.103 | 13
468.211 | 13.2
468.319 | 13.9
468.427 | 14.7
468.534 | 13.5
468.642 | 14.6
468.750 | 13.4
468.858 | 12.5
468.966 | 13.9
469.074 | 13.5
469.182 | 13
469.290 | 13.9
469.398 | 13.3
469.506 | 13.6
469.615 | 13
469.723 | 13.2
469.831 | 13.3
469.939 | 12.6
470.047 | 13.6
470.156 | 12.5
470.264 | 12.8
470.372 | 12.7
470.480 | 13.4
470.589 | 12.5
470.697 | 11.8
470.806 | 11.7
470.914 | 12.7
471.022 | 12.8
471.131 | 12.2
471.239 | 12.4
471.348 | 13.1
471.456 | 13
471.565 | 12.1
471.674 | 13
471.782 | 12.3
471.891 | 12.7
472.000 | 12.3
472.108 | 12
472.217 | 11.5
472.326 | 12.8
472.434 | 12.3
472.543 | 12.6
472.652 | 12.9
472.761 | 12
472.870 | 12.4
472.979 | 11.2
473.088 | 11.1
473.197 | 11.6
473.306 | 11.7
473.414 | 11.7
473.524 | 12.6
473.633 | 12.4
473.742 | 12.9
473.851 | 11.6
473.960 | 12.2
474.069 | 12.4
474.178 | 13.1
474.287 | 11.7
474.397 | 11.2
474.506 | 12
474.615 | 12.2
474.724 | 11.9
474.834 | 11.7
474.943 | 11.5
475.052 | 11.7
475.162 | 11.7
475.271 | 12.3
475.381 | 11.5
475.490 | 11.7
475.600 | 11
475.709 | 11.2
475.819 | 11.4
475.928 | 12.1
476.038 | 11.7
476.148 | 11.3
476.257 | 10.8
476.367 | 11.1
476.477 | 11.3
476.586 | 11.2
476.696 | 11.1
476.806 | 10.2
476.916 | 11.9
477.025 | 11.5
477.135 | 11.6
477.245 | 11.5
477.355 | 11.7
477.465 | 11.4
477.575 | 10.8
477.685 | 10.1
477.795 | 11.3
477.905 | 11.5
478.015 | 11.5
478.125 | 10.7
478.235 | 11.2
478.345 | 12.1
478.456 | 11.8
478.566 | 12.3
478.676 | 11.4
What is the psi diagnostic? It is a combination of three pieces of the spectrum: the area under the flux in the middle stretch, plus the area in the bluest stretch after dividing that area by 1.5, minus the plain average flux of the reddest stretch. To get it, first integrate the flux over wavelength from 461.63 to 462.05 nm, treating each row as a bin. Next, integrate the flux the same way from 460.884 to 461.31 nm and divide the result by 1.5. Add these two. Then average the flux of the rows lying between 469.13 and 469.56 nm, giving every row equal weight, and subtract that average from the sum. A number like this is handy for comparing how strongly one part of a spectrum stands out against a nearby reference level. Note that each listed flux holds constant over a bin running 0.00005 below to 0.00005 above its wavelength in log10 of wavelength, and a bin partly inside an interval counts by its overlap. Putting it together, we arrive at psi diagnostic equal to -4.3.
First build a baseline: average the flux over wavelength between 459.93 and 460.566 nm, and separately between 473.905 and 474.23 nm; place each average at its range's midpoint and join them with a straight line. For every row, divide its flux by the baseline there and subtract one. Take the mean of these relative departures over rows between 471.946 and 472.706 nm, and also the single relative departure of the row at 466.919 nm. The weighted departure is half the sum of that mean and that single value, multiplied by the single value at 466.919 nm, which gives 0.0010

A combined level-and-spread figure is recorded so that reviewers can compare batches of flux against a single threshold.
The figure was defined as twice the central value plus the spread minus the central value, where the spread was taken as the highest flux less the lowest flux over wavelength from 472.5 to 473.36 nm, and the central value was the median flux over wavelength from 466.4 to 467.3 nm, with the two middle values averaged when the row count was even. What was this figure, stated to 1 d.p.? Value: 15.3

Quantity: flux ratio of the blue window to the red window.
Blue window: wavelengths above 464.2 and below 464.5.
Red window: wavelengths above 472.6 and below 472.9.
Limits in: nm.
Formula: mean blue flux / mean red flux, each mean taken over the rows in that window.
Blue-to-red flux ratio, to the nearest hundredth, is 1.05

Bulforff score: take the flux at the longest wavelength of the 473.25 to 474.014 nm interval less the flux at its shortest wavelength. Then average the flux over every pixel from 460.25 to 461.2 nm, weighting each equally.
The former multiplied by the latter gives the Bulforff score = 6.3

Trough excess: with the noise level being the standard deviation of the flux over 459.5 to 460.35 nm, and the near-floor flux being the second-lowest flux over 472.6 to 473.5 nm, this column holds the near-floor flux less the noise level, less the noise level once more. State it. 10.5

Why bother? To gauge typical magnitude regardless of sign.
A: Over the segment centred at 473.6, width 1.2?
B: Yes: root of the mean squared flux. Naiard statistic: 12.1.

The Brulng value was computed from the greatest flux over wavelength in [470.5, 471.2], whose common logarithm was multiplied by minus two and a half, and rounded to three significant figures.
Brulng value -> -2.77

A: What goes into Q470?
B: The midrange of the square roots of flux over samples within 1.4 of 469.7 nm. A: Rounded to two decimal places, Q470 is 3.63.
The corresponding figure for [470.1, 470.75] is 3.55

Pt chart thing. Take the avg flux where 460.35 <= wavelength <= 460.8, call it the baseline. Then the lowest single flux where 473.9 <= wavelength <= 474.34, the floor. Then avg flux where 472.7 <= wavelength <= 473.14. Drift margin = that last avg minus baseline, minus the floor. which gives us -12.8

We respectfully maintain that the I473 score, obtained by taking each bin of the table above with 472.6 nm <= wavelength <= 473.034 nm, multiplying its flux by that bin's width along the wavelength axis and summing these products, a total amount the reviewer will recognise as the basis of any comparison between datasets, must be 5.3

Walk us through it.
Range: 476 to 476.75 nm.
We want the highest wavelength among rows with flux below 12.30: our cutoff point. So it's 476.696 nm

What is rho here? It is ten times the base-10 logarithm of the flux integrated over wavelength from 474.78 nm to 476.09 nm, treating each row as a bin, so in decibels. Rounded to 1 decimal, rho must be 11.8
